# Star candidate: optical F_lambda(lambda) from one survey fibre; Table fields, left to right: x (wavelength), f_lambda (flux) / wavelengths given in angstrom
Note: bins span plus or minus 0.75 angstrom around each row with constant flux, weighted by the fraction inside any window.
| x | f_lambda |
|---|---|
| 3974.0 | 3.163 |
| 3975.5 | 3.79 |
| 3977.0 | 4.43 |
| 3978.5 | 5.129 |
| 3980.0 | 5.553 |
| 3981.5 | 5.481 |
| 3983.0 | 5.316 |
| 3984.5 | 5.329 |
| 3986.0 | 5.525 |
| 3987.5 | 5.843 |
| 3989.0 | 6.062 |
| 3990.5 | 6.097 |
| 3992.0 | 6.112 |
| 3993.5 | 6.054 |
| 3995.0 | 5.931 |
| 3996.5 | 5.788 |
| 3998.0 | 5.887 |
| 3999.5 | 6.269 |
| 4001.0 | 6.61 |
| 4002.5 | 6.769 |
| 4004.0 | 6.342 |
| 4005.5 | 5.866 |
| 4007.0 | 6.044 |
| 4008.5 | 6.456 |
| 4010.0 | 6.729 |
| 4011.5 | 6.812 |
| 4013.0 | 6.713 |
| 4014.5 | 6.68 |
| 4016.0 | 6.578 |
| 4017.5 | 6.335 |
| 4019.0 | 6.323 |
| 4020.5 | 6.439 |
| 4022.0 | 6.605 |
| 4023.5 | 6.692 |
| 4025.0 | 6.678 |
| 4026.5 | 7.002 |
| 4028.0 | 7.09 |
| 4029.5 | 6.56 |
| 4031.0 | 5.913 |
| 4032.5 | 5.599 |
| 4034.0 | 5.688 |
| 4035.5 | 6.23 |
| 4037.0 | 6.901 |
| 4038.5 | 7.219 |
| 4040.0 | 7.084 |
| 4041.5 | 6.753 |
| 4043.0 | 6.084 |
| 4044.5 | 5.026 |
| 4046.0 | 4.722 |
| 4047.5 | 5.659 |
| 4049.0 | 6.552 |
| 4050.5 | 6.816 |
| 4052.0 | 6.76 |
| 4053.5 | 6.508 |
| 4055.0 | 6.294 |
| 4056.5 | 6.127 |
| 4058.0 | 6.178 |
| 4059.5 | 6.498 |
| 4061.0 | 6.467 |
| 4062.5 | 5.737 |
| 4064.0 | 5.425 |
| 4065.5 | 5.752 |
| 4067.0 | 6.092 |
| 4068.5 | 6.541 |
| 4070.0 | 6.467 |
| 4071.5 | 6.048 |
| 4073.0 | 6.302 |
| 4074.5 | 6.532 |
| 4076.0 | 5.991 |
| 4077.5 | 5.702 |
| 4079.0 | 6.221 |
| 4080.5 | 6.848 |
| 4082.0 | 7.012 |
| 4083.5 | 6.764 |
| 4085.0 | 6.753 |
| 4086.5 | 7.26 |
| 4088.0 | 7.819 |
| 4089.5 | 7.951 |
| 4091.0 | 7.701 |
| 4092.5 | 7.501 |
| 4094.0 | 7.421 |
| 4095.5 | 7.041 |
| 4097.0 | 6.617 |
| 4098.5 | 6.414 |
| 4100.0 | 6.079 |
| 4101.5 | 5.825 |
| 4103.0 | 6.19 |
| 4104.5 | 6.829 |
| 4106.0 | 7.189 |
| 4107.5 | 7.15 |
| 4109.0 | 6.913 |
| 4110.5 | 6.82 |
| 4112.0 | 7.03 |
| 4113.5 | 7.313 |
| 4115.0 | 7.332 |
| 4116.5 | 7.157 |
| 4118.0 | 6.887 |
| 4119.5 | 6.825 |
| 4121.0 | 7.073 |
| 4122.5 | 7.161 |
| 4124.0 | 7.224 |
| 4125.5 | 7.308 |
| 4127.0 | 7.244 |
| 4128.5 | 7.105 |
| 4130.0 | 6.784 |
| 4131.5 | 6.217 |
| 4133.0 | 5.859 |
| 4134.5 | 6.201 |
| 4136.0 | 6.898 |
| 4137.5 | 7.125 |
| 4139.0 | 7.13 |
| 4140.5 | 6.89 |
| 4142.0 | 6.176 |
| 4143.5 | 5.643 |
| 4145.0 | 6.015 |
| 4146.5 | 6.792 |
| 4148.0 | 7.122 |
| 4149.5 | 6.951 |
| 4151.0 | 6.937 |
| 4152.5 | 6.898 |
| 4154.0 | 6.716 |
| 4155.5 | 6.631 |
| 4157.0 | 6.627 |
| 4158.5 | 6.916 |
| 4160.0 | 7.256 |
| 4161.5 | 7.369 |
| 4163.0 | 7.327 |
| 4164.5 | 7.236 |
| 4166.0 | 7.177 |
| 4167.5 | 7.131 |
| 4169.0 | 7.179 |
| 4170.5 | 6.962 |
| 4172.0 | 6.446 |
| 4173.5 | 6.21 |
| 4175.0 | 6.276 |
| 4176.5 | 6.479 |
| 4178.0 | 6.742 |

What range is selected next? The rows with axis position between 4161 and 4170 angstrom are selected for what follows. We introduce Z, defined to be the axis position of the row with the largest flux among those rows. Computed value 4161.5 angstrom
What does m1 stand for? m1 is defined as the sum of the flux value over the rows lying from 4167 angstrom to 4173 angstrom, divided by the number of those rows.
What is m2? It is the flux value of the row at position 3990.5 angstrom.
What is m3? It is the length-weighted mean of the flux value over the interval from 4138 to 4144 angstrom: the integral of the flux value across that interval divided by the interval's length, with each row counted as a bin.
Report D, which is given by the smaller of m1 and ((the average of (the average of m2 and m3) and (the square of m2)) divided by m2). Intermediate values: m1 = 6.9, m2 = 6.097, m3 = 6.5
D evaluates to 3.57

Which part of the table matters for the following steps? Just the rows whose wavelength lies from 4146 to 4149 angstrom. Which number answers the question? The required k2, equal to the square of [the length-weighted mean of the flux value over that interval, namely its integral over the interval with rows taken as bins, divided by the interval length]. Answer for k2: 49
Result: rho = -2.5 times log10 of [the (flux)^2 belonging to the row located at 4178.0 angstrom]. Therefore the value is -4.14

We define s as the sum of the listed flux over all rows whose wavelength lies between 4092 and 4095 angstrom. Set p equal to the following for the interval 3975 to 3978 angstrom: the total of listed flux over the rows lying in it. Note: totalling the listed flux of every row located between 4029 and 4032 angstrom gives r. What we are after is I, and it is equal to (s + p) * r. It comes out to 289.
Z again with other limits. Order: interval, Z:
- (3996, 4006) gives 4002.5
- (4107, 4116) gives 4115.0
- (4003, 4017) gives 4011.5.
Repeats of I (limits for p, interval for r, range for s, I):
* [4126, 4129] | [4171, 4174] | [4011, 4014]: 353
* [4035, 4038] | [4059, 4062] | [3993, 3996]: 326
